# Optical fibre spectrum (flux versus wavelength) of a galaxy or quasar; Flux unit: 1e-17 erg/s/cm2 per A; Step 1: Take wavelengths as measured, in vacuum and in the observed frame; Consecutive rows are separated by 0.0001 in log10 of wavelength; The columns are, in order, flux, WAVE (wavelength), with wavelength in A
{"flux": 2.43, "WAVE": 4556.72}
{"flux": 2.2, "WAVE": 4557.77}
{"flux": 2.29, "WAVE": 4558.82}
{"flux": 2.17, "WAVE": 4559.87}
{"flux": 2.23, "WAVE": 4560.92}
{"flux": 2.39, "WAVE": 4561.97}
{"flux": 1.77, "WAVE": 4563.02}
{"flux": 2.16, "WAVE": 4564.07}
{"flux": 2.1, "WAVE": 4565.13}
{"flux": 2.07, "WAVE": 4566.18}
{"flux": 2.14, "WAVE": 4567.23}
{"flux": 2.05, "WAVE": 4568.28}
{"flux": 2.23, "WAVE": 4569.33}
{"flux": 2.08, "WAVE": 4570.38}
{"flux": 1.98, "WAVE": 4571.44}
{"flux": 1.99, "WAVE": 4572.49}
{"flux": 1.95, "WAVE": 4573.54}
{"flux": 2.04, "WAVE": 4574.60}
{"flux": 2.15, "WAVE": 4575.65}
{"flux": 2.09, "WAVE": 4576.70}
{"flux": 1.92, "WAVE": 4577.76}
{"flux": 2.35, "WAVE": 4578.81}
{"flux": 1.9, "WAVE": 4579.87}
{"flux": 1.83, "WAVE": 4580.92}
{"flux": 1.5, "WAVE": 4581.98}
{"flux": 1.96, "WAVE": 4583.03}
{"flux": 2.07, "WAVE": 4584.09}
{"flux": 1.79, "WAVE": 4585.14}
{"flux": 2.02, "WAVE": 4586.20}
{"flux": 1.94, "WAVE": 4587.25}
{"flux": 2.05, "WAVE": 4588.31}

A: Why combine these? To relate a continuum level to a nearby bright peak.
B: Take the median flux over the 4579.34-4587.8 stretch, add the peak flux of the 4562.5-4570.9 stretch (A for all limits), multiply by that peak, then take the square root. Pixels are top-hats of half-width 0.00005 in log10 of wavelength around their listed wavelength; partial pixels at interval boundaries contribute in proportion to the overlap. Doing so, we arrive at 3.04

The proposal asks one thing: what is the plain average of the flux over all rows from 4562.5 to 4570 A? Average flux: 2.07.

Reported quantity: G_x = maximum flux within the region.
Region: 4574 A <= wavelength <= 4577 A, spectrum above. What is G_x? 2.15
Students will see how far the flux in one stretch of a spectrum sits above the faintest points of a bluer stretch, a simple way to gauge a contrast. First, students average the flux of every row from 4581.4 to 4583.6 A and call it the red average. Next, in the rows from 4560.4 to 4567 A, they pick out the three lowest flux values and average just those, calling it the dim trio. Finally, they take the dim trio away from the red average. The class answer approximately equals -0.25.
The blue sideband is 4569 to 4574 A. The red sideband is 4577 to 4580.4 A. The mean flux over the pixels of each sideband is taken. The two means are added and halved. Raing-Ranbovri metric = 2.05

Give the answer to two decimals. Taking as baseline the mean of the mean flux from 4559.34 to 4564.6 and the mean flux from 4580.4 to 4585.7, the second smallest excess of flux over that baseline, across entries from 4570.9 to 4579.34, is -0.04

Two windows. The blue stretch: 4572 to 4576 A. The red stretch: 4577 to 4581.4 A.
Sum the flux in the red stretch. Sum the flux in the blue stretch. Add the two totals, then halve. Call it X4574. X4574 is 8.1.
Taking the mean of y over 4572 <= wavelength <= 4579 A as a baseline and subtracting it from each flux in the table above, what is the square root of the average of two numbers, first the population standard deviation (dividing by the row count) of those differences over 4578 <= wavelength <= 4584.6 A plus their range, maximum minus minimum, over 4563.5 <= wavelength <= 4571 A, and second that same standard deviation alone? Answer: 0.588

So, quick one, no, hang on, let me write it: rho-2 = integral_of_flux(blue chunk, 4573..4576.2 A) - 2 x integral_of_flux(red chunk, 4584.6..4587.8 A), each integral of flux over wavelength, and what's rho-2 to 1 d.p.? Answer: -5.7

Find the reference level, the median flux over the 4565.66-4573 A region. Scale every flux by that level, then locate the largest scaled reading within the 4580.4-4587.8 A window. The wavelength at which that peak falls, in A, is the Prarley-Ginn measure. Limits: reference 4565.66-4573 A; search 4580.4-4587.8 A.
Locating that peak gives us 4584.09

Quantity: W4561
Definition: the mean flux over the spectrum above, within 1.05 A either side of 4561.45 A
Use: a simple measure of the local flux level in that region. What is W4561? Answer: 2.31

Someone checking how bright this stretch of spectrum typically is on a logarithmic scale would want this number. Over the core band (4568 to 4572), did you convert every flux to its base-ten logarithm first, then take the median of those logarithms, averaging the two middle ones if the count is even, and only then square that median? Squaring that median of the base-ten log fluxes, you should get 0.099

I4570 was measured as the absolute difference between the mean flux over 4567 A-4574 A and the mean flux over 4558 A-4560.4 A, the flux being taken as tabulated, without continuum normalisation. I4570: 0.17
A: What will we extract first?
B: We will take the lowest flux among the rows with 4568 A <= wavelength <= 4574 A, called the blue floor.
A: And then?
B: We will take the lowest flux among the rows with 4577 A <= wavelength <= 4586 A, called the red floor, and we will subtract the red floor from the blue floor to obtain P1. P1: 0.45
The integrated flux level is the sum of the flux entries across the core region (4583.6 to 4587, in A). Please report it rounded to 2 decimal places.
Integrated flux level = 5.88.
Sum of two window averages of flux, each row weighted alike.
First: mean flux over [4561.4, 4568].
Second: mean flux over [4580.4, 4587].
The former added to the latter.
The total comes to 3.97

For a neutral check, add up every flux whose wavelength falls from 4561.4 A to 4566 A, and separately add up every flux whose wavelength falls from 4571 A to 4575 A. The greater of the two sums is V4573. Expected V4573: 8.42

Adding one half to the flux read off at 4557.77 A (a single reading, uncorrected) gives 2.70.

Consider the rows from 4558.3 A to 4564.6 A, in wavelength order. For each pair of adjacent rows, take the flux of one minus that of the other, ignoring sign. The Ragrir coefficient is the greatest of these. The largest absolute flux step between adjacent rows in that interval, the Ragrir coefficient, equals 0.6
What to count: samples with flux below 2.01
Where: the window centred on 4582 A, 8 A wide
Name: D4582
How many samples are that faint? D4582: 5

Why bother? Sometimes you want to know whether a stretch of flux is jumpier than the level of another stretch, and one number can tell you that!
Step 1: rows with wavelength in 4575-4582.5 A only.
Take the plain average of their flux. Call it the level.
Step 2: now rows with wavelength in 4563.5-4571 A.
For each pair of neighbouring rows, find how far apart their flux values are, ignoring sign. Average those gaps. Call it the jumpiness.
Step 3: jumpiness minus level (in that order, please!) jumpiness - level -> -1.87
